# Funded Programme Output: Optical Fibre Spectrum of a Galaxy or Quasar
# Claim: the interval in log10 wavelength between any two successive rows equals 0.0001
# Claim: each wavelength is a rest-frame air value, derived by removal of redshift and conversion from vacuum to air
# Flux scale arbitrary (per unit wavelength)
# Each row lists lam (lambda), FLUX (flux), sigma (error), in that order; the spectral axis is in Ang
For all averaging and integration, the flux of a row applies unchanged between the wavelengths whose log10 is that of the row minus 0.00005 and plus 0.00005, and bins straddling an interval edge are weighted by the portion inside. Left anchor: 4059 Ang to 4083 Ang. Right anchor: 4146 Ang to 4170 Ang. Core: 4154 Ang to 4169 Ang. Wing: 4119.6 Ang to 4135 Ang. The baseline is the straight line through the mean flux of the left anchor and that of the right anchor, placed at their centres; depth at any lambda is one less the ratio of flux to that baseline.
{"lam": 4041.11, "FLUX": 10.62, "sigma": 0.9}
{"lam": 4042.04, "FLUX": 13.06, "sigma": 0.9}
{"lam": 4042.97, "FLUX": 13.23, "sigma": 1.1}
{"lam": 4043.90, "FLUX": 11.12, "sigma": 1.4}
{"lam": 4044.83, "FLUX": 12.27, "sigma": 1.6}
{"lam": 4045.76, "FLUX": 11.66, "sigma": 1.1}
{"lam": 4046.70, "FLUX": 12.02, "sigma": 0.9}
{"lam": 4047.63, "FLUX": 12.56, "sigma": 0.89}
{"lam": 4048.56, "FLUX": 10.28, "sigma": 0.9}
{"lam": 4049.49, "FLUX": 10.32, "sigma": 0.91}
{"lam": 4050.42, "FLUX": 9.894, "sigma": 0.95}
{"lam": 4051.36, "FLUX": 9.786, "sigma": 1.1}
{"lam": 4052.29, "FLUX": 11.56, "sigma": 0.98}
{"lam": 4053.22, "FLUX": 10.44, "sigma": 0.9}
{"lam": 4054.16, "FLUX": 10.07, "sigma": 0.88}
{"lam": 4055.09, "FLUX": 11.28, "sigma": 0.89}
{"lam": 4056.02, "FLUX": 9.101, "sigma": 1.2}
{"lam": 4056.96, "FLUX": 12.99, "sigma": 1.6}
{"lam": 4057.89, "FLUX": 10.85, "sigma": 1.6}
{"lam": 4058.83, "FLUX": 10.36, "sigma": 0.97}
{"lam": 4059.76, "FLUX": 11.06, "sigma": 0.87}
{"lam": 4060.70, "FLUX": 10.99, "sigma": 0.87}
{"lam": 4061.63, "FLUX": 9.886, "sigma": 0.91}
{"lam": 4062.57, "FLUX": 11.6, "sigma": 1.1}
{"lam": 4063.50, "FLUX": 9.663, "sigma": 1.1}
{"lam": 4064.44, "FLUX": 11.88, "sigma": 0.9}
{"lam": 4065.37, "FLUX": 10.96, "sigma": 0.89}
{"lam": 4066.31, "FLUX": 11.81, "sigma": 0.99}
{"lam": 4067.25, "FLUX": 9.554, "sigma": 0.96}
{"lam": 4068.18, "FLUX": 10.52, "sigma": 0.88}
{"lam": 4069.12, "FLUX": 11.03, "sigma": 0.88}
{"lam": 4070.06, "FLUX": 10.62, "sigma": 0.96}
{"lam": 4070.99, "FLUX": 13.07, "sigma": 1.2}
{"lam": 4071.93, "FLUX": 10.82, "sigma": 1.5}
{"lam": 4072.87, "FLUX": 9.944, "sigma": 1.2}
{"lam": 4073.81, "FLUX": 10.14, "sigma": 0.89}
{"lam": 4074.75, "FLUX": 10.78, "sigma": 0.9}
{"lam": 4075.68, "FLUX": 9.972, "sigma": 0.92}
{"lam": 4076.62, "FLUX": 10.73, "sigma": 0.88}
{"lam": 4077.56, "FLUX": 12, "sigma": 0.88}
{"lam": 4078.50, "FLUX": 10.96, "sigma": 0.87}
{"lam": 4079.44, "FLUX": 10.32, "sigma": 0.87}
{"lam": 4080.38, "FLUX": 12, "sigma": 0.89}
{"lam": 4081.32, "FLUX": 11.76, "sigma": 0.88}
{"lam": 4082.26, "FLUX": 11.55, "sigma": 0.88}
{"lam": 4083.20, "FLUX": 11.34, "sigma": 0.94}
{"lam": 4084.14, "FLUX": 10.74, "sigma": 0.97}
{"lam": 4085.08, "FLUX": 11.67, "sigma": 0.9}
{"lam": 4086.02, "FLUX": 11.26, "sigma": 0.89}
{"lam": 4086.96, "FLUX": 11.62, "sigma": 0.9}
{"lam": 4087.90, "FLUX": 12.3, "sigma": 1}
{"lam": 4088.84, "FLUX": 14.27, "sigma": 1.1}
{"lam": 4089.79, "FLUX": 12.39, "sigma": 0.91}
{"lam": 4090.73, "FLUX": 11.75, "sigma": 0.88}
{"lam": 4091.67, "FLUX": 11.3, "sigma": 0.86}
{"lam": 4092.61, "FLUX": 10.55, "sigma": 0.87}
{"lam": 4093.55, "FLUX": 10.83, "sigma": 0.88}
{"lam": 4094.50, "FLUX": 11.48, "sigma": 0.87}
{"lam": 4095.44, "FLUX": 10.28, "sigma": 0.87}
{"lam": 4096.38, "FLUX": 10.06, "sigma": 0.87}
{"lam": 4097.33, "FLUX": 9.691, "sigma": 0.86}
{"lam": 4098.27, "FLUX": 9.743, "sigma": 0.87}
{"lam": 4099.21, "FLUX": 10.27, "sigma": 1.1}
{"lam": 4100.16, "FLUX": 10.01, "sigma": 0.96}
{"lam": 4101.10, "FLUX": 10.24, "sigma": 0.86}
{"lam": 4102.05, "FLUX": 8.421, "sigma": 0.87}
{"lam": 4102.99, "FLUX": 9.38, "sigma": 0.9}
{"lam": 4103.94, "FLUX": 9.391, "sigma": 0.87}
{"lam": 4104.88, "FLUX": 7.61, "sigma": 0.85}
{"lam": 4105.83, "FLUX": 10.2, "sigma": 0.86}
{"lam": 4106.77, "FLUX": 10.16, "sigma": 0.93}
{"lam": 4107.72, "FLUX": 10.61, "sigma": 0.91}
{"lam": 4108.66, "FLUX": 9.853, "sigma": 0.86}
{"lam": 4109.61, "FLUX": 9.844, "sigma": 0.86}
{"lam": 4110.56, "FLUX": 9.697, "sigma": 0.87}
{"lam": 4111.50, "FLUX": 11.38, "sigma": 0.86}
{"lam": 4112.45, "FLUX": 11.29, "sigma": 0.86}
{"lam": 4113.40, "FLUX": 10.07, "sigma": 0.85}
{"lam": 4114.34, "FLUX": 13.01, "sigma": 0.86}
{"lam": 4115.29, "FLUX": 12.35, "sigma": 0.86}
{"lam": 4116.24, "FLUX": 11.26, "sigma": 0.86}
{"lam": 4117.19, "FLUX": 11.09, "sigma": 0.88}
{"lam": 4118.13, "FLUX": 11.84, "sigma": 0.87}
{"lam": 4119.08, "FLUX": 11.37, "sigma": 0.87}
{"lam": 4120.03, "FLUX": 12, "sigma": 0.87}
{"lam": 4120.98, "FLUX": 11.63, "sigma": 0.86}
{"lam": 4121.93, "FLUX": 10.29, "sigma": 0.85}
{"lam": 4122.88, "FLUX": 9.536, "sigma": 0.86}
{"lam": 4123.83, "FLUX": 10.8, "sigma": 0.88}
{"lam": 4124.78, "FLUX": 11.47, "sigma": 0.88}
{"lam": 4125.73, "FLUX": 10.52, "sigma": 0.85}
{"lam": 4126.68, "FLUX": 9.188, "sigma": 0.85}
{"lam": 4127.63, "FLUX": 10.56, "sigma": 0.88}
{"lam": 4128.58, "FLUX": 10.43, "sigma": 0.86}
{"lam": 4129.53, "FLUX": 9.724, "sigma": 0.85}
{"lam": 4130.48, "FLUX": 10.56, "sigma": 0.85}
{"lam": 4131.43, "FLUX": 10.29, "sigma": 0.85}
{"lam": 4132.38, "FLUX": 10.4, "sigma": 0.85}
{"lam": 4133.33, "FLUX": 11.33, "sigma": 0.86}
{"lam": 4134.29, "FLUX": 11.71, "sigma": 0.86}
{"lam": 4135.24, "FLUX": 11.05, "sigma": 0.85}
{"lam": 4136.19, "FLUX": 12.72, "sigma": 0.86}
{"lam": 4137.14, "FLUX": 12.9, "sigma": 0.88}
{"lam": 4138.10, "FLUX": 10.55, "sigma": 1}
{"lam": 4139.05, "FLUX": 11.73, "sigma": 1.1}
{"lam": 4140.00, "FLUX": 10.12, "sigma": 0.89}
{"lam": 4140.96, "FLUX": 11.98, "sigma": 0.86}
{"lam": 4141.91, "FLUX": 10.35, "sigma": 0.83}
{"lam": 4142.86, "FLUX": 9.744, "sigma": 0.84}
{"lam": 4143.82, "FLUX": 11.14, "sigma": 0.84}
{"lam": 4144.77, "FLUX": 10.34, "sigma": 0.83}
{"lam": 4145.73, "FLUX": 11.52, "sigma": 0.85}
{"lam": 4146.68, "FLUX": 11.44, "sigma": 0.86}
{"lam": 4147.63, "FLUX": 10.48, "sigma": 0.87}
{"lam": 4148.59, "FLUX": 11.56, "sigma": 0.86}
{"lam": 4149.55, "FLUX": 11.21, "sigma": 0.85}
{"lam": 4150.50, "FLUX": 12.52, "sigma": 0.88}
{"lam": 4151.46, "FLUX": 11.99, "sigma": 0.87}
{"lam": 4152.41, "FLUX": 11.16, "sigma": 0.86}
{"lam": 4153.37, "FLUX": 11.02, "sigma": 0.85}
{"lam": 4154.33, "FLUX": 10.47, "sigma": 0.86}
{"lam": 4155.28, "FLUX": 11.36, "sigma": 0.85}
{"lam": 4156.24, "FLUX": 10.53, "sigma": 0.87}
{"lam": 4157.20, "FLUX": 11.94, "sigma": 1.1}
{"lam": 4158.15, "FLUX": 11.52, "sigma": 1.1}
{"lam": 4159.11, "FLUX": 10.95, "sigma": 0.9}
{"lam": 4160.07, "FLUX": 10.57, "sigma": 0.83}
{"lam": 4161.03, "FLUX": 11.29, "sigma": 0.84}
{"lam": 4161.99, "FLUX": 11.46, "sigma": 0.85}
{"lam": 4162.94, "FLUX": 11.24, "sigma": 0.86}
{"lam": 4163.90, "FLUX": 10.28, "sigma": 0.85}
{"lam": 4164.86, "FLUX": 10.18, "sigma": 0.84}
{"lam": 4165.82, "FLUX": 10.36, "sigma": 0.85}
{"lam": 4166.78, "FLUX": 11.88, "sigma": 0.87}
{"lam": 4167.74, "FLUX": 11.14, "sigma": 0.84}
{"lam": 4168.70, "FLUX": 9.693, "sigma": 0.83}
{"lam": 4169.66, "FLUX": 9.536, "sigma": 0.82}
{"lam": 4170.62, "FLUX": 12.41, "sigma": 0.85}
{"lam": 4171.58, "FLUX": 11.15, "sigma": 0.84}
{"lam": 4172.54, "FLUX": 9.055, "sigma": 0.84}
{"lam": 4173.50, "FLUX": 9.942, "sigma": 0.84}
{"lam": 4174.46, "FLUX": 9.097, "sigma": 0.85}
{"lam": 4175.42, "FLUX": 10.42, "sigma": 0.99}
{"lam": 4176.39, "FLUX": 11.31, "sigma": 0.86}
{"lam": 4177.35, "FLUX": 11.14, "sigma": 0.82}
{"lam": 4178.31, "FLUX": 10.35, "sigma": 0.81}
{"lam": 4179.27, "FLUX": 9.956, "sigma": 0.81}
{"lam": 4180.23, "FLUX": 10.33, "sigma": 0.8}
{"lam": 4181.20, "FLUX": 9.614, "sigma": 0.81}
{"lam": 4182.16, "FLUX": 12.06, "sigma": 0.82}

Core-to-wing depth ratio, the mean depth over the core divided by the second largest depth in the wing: 0.07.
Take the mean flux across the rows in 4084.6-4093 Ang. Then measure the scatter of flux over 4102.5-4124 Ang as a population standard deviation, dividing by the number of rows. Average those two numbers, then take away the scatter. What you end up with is 5.4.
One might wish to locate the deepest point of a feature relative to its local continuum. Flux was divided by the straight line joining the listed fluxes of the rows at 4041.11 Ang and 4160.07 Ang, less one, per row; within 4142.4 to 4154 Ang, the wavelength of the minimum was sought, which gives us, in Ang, 4142.86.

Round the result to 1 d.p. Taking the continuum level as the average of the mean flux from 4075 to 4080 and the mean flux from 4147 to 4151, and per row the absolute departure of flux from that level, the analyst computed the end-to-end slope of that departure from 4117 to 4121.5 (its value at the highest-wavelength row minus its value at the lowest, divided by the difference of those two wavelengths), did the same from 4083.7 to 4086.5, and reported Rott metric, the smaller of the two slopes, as -0.1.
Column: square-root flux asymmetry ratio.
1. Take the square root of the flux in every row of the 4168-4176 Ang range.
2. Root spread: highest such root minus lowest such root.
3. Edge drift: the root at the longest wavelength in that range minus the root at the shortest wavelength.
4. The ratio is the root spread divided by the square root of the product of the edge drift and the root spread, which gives 2.1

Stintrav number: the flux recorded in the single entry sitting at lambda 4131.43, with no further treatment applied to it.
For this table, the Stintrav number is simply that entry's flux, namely 10.29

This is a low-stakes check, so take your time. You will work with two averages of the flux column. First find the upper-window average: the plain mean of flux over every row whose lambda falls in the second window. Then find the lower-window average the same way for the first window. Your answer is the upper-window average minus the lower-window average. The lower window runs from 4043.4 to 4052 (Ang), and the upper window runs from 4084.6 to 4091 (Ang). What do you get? 1.1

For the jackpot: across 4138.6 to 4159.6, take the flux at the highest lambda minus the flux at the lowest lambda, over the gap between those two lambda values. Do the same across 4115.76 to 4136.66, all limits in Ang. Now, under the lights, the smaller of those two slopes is -0.039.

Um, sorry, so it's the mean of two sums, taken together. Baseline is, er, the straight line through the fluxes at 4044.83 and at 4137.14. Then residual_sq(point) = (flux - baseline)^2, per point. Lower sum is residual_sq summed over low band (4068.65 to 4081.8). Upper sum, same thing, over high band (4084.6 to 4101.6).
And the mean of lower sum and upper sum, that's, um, 53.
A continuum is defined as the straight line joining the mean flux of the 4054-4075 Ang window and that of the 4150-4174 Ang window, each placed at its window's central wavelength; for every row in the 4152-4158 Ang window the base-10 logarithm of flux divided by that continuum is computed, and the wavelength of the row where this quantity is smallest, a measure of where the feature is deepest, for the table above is 4154.33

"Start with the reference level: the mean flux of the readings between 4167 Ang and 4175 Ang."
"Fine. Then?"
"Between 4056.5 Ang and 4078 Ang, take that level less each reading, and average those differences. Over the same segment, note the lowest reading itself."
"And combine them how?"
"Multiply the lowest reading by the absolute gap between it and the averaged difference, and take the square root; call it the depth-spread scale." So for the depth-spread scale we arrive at 9.9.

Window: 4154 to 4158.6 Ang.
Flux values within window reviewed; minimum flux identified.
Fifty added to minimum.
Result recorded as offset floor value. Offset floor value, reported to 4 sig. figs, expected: 60.47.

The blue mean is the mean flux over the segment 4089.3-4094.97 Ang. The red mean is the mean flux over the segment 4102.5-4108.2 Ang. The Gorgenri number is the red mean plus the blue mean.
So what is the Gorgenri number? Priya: 20.9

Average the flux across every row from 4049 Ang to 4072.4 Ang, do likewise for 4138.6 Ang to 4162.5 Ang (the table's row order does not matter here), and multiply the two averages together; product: 120.3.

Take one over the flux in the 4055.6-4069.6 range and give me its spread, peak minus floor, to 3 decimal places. 0.033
